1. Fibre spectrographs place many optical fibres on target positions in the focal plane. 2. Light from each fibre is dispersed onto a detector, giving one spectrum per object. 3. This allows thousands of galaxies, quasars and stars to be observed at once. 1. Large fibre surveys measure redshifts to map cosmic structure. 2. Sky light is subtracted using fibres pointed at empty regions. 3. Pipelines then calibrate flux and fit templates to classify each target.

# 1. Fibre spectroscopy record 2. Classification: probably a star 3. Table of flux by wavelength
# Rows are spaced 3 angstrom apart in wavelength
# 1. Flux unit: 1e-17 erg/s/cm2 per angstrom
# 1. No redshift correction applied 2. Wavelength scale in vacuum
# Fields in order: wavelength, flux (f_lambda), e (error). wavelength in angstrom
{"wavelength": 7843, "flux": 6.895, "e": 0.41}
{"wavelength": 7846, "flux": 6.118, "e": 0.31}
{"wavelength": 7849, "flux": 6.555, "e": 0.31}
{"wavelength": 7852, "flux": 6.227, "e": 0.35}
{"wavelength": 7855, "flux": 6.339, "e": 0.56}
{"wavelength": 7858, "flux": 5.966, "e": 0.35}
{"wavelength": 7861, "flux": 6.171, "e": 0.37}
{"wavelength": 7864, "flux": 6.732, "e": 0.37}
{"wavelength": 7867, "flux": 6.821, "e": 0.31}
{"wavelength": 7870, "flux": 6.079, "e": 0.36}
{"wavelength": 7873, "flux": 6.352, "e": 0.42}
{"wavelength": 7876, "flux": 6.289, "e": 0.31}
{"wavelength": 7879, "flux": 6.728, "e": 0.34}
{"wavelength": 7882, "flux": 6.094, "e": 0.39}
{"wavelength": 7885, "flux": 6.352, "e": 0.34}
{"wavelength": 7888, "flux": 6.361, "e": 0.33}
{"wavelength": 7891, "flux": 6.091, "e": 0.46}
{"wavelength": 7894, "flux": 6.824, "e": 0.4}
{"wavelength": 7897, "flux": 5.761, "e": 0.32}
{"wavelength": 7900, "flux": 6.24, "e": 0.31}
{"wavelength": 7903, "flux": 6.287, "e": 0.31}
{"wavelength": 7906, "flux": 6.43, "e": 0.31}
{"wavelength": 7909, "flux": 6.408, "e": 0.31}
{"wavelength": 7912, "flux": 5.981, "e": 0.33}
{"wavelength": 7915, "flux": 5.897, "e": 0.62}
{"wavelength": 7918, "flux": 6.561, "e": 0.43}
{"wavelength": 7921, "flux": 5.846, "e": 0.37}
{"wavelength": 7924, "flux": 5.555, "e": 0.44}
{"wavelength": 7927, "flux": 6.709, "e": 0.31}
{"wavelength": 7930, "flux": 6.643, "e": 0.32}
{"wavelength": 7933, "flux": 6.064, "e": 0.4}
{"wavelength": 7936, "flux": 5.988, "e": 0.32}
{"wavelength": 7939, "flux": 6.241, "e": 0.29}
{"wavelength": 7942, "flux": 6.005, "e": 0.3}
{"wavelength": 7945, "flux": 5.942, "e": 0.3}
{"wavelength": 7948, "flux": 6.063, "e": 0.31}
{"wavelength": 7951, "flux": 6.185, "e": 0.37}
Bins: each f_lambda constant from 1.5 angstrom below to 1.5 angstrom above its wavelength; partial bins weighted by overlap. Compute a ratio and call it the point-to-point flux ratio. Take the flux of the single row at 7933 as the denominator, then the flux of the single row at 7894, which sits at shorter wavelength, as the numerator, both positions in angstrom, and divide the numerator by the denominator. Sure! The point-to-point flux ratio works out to 1.13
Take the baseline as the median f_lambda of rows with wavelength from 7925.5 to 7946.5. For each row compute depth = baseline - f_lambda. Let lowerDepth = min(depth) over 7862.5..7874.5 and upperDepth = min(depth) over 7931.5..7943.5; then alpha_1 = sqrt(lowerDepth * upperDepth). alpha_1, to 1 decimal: 0.4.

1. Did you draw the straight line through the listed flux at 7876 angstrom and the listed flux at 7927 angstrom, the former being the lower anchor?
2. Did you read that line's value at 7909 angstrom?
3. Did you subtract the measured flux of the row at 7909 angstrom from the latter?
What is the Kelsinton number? 0.15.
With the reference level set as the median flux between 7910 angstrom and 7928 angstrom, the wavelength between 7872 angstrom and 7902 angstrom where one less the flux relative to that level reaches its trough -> 7894 angstrom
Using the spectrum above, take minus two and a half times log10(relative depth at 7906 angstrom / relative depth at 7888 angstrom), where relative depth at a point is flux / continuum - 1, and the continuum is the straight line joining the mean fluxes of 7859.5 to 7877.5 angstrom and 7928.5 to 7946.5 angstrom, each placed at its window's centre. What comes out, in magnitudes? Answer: -2.0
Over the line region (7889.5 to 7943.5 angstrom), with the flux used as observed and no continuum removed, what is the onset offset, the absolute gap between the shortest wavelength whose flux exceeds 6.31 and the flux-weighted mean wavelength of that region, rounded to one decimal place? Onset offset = 22.4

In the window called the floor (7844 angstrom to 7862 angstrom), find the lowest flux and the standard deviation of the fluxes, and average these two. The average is 3.08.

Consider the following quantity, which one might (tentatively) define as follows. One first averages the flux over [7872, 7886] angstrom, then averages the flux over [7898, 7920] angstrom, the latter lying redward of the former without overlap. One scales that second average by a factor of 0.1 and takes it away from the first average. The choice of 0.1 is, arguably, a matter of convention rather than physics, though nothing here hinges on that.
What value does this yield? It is 5.74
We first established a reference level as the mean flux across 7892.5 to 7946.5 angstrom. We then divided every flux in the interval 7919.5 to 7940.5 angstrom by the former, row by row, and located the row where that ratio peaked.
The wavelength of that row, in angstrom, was 7927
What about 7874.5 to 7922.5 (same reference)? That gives 7894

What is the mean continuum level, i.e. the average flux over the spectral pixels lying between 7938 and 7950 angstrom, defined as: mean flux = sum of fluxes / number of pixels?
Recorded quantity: 6.06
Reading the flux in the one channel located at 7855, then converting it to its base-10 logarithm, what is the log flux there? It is 0.802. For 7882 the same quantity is 0.785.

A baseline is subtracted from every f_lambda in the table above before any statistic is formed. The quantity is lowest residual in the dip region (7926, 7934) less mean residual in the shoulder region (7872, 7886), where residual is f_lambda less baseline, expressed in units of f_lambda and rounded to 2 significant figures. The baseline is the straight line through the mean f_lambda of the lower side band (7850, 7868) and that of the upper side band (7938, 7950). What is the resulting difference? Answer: -0.10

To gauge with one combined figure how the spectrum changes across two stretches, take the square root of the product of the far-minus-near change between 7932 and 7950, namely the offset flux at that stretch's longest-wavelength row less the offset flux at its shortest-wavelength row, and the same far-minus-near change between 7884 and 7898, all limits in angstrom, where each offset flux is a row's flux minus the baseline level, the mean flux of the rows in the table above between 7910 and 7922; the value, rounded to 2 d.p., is 0.02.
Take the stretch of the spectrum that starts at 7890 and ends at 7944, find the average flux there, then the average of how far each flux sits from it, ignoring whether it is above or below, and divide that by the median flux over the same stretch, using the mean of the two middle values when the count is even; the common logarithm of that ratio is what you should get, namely -1.33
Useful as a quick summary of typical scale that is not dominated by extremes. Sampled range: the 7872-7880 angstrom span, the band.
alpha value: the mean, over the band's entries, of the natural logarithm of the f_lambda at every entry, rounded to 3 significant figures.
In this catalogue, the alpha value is 1.86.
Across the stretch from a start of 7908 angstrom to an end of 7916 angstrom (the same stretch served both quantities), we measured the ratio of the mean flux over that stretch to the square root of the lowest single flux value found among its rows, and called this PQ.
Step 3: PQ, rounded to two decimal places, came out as 2.51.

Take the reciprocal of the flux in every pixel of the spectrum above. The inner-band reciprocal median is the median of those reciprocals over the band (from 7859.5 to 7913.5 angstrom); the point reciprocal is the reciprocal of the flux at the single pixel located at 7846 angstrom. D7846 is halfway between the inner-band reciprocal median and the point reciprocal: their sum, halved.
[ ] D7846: 0.161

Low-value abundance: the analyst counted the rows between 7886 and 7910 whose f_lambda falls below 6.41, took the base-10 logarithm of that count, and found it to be 0.8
